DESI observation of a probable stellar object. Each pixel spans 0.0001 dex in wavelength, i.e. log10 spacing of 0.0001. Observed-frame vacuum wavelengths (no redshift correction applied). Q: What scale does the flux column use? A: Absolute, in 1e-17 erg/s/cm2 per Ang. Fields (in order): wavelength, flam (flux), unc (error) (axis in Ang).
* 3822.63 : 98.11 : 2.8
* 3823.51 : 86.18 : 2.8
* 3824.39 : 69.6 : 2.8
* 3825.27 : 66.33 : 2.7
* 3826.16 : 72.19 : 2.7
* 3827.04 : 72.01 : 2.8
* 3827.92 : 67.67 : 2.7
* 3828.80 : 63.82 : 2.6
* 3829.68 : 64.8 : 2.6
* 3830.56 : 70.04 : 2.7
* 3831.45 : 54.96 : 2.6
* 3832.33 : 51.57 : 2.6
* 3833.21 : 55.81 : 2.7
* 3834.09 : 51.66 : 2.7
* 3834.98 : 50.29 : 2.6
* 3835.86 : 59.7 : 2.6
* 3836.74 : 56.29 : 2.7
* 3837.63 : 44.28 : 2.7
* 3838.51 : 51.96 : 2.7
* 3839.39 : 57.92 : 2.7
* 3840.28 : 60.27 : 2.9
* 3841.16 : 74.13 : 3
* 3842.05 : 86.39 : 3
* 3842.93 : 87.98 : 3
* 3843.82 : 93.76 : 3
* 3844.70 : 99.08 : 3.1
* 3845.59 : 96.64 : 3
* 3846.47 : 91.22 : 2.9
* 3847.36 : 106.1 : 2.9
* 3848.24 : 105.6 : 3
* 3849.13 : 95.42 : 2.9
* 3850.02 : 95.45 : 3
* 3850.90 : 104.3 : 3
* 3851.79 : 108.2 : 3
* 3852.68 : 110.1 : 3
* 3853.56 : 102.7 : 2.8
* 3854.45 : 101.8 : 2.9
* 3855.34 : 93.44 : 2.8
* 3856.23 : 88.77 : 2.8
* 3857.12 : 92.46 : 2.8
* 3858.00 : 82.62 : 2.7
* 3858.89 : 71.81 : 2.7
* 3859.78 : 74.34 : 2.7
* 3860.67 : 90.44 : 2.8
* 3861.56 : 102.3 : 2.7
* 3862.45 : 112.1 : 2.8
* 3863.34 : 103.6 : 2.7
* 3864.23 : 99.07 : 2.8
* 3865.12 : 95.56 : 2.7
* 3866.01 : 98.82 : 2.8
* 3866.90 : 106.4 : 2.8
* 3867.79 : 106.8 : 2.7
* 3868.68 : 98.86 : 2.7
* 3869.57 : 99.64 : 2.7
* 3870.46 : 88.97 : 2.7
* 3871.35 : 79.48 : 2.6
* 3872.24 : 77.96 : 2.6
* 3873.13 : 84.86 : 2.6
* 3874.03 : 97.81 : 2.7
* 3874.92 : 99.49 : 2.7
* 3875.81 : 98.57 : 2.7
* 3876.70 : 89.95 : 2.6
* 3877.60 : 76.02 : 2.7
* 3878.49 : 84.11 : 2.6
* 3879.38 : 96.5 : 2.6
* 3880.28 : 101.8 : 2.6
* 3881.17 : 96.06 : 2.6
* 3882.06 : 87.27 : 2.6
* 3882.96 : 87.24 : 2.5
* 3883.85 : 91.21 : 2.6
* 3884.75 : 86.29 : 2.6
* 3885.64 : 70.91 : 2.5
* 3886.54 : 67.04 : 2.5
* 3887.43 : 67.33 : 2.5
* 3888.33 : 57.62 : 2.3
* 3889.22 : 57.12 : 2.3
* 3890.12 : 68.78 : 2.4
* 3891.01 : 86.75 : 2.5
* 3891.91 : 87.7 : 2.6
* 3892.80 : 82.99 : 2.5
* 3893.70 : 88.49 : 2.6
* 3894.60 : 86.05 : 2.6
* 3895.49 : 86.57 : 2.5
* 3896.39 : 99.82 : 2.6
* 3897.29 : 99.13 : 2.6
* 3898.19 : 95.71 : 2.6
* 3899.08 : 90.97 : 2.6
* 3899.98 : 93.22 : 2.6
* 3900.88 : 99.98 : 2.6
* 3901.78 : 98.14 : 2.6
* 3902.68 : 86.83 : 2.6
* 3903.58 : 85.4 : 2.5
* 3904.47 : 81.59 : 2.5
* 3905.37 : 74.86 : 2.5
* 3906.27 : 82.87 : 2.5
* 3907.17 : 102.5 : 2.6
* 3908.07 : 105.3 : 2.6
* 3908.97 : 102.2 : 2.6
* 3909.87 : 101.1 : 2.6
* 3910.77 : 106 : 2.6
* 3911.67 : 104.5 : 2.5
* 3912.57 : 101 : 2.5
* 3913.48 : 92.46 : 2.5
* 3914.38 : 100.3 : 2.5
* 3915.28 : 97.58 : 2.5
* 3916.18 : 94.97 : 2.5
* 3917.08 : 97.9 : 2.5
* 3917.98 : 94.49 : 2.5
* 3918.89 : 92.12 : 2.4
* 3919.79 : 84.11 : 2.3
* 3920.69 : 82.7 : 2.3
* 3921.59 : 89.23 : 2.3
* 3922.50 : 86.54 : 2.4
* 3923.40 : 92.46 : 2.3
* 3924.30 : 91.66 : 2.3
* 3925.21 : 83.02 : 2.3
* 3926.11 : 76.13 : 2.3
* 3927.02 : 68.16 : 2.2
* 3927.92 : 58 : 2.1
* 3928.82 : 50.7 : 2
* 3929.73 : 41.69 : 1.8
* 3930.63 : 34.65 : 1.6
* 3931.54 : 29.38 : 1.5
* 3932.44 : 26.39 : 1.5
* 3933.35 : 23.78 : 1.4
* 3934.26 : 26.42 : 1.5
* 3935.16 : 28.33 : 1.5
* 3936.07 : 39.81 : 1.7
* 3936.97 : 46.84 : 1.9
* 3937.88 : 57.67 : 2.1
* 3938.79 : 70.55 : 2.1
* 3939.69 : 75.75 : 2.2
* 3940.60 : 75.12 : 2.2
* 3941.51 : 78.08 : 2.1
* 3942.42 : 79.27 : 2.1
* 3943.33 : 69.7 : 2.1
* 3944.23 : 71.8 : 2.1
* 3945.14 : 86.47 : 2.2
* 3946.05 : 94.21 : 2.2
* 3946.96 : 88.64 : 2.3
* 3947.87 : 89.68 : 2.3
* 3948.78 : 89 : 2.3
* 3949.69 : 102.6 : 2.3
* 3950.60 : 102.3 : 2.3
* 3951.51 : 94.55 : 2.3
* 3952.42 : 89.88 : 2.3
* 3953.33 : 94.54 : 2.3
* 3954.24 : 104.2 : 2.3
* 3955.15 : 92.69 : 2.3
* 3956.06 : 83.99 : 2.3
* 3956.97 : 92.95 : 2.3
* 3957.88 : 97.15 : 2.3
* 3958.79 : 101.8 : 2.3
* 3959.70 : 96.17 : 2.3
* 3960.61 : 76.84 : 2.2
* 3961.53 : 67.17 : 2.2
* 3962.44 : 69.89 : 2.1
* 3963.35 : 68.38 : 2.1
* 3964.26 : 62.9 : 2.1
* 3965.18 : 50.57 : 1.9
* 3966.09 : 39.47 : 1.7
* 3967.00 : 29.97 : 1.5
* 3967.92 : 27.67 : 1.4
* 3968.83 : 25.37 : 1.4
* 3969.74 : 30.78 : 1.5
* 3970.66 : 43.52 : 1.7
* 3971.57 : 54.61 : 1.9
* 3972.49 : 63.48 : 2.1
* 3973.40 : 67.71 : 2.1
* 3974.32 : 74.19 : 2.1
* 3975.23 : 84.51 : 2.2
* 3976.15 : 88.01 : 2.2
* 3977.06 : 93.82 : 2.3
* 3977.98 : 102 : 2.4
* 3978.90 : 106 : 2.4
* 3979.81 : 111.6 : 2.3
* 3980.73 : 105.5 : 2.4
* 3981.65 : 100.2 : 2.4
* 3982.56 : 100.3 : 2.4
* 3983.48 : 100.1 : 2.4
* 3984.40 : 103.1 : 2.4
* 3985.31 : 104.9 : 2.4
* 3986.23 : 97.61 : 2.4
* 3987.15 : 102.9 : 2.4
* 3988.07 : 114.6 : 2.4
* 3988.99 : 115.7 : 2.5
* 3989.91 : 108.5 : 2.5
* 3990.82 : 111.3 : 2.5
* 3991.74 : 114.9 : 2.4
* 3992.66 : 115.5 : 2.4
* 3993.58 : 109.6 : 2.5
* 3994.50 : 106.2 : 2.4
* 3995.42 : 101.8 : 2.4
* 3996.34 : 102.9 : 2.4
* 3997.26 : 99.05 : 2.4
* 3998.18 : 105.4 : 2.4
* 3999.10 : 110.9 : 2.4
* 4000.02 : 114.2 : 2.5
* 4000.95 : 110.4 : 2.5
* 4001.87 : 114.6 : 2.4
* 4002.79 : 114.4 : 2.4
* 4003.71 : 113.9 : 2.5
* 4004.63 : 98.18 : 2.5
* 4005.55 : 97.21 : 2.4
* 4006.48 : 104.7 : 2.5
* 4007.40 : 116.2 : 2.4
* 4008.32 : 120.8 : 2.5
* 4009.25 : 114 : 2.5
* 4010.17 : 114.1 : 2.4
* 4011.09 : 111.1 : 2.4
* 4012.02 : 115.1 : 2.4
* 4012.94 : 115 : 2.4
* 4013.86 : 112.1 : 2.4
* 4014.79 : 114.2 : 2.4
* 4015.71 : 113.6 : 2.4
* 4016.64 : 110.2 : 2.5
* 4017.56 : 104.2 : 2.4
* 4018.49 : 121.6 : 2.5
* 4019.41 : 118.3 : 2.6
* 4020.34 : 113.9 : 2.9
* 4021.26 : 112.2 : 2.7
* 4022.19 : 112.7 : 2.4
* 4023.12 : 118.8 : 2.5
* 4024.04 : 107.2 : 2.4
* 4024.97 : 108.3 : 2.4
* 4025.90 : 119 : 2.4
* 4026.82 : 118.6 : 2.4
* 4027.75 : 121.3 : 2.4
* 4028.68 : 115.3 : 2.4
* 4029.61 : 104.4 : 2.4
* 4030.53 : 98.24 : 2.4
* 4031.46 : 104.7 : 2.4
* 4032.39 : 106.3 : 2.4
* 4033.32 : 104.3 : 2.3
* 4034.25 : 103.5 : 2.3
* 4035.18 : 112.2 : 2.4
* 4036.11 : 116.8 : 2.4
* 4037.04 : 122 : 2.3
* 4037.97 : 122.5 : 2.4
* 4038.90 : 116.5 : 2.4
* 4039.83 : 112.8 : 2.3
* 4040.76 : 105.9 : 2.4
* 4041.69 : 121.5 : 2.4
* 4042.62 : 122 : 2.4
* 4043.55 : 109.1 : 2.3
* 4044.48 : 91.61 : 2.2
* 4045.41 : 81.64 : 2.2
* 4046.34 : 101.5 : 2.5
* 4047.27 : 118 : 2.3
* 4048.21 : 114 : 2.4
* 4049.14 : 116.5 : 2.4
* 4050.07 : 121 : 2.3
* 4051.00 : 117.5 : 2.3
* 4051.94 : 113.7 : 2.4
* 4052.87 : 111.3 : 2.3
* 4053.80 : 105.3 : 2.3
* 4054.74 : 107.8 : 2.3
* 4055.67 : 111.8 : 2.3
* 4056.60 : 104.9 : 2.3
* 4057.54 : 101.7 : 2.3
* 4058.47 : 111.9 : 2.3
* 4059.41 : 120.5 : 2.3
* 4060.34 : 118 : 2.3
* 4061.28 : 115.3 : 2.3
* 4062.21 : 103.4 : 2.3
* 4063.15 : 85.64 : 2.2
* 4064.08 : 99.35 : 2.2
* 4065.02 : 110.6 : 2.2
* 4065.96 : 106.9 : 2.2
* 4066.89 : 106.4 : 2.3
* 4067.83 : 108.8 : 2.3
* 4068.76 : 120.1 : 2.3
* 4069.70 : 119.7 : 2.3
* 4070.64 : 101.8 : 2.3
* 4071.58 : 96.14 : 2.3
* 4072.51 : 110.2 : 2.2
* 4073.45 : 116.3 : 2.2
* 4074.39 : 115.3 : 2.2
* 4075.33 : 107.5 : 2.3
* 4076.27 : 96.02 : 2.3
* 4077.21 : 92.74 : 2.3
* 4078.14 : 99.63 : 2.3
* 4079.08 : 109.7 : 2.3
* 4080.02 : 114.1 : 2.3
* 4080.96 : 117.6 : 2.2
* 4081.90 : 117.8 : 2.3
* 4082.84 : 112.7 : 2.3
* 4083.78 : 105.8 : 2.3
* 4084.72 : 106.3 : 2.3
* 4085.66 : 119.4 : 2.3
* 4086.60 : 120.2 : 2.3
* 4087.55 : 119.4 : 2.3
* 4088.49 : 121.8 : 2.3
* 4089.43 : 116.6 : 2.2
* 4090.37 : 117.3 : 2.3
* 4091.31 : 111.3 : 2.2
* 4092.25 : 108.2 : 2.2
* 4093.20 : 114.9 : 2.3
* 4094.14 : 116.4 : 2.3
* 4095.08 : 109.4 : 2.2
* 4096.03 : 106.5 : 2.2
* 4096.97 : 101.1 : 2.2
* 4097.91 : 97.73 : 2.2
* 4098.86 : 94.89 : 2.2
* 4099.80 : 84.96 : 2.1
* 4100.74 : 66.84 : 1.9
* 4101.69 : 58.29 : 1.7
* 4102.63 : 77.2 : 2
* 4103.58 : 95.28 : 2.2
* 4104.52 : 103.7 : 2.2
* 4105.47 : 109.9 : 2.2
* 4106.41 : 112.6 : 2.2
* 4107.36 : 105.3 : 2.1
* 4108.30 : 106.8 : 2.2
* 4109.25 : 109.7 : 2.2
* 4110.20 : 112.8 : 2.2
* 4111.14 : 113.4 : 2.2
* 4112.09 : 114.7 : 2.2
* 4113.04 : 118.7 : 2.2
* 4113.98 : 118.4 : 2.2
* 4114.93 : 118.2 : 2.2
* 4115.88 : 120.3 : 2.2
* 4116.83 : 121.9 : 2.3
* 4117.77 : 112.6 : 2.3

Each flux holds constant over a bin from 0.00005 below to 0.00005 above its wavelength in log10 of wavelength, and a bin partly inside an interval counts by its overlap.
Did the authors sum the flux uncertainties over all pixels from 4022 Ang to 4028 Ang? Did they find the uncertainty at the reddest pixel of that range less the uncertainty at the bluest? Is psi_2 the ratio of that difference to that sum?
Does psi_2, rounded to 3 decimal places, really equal 0.000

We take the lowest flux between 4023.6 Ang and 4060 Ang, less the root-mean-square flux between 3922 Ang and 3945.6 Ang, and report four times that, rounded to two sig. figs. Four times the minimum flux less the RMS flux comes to 69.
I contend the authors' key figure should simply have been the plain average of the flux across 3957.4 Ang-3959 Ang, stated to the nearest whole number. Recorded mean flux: 99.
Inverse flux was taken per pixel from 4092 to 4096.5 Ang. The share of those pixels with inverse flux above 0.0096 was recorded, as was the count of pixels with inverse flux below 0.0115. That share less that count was -5.0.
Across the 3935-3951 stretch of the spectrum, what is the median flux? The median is 77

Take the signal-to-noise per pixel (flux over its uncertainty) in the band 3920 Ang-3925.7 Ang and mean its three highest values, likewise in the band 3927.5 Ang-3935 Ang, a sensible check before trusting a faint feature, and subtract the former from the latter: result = -14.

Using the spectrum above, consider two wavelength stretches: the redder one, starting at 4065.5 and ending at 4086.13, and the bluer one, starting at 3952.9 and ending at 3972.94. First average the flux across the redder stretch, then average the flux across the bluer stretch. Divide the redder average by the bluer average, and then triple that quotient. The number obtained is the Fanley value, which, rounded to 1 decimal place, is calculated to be 4.9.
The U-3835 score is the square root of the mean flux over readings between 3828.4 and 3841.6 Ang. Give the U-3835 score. 7.6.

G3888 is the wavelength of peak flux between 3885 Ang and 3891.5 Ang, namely 3891.01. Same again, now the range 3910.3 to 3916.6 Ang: 3910.77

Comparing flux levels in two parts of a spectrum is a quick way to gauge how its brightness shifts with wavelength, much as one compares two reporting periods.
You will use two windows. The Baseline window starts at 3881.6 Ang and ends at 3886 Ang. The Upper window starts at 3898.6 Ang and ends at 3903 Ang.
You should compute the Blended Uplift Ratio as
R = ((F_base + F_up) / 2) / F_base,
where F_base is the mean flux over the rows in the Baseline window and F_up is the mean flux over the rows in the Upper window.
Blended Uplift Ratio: 1.05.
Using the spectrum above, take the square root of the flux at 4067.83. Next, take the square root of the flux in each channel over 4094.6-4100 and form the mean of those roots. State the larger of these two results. 10.4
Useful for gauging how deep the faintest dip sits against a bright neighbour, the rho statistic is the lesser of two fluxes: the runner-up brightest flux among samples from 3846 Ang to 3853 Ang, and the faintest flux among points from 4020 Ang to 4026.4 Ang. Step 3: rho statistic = 107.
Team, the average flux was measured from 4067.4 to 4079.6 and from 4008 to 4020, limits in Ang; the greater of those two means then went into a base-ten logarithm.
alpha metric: 2.06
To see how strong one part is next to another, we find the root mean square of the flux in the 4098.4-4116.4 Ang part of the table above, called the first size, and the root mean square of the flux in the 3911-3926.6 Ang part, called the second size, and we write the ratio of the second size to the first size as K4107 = 0.89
